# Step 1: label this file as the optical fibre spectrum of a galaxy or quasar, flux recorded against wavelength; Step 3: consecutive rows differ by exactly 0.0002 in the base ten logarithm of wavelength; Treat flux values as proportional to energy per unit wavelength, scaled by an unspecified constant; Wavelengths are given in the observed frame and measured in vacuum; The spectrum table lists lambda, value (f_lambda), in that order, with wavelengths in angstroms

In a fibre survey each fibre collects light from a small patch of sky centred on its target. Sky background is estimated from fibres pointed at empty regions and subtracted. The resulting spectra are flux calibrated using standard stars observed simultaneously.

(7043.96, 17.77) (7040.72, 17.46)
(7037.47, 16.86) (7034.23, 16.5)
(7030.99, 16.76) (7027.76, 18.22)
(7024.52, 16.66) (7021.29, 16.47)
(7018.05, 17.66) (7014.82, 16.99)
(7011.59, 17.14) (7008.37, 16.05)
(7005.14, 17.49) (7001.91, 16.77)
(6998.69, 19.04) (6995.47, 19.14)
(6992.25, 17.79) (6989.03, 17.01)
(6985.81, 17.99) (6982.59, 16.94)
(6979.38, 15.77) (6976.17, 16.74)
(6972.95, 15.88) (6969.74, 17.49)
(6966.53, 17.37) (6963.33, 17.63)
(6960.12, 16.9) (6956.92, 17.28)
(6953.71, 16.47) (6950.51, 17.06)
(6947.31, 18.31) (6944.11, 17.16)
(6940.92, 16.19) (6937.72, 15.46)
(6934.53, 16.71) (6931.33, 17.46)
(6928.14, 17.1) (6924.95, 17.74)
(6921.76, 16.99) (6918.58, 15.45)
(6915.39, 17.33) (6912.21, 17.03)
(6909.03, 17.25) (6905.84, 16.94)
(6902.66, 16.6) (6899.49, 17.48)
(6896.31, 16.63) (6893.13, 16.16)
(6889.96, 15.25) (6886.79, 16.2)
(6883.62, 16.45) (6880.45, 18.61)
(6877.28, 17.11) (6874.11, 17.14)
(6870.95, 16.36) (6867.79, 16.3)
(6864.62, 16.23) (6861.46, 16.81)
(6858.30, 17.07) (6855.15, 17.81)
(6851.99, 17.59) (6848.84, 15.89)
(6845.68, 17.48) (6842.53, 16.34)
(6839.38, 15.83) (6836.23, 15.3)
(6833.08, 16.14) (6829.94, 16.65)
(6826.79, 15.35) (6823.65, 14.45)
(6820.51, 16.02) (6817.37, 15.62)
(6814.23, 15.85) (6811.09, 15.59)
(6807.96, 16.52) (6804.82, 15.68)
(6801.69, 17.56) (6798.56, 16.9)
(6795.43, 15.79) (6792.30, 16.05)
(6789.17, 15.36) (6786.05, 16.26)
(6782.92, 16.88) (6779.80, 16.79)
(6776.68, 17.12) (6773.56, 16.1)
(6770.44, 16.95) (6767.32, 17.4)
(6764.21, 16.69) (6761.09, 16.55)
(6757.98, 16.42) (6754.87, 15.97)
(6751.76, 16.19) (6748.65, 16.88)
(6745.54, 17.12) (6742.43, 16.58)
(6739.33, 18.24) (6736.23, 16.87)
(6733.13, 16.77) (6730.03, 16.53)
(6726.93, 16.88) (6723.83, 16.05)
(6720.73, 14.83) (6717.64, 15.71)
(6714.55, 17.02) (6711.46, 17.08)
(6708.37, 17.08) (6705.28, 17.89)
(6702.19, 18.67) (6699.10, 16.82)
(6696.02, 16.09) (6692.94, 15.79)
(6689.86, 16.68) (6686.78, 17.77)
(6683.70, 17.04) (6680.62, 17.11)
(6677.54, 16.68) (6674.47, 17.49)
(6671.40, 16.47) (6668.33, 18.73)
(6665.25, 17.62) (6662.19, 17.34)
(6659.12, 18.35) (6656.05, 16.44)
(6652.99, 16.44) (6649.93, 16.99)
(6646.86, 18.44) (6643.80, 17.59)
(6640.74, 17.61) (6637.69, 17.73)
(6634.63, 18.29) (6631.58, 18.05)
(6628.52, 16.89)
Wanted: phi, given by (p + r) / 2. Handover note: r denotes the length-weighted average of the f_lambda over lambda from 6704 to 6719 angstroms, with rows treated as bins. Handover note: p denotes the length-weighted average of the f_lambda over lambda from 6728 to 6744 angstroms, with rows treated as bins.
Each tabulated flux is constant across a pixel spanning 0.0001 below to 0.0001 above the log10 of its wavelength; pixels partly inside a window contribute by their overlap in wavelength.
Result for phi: 17.0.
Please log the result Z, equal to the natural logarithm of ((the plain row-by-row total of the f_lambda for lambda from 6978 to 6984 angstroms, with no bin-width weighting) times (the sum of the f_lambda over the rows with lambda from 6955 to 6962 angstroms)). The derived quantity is 7.02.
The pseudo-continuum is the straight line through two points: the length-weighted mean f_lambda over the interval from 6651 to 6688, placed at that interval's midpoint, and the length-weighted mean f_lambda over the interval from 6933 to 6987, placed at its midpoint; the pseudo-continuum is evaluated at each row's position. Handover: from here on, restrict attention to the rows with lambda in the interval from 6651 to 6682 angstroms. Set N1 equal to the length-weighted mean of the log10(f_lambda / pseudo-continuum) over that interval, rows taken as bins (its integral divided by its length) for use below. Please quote -0.001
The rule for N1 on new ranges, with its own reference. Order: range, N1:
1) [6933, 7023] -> 0.005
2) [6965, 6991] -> 0.001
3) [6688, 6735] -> -0.015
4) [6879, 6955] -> -0.004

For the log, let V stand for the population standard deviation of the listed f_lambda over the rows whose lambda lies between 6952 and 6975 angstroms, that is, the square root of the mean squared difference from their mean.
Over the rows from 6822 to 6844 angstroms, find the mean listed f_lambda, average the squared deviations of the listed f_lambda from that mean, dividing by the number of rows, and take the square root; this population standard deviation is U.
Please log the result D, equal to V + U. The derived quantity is 1.28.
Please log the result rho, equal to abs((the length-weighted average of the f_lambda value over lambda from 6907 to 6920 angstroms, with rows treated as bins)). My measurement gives 16.8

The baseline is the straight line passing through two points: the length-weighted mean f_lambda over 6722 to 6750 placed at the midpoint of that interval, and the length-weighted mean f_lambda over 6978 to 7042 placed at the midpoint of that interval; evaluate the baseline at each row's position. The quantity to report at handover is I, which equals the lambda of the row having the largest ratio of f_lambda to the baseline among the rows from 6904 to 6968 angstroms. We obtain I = 6947.31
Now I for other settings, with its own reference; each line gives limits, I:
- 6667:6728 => 6668.33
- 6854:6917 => 6880.45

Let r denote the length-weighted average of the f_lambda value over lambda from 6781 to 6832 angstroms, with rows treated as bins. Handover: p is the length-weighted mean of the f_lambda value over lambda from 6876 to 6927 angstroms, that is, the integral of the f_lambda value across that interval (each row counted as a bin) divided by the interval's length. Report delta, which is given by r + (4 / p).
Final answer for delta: 16.3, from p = 16.83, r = 16.0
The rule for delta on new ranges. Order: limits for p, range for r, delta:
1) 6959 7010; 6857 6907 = 16.9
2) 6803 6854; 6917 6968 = 17.2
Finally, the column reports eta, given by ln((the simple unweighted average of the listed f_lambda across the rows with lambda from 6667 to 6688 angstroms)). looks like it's 2.85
